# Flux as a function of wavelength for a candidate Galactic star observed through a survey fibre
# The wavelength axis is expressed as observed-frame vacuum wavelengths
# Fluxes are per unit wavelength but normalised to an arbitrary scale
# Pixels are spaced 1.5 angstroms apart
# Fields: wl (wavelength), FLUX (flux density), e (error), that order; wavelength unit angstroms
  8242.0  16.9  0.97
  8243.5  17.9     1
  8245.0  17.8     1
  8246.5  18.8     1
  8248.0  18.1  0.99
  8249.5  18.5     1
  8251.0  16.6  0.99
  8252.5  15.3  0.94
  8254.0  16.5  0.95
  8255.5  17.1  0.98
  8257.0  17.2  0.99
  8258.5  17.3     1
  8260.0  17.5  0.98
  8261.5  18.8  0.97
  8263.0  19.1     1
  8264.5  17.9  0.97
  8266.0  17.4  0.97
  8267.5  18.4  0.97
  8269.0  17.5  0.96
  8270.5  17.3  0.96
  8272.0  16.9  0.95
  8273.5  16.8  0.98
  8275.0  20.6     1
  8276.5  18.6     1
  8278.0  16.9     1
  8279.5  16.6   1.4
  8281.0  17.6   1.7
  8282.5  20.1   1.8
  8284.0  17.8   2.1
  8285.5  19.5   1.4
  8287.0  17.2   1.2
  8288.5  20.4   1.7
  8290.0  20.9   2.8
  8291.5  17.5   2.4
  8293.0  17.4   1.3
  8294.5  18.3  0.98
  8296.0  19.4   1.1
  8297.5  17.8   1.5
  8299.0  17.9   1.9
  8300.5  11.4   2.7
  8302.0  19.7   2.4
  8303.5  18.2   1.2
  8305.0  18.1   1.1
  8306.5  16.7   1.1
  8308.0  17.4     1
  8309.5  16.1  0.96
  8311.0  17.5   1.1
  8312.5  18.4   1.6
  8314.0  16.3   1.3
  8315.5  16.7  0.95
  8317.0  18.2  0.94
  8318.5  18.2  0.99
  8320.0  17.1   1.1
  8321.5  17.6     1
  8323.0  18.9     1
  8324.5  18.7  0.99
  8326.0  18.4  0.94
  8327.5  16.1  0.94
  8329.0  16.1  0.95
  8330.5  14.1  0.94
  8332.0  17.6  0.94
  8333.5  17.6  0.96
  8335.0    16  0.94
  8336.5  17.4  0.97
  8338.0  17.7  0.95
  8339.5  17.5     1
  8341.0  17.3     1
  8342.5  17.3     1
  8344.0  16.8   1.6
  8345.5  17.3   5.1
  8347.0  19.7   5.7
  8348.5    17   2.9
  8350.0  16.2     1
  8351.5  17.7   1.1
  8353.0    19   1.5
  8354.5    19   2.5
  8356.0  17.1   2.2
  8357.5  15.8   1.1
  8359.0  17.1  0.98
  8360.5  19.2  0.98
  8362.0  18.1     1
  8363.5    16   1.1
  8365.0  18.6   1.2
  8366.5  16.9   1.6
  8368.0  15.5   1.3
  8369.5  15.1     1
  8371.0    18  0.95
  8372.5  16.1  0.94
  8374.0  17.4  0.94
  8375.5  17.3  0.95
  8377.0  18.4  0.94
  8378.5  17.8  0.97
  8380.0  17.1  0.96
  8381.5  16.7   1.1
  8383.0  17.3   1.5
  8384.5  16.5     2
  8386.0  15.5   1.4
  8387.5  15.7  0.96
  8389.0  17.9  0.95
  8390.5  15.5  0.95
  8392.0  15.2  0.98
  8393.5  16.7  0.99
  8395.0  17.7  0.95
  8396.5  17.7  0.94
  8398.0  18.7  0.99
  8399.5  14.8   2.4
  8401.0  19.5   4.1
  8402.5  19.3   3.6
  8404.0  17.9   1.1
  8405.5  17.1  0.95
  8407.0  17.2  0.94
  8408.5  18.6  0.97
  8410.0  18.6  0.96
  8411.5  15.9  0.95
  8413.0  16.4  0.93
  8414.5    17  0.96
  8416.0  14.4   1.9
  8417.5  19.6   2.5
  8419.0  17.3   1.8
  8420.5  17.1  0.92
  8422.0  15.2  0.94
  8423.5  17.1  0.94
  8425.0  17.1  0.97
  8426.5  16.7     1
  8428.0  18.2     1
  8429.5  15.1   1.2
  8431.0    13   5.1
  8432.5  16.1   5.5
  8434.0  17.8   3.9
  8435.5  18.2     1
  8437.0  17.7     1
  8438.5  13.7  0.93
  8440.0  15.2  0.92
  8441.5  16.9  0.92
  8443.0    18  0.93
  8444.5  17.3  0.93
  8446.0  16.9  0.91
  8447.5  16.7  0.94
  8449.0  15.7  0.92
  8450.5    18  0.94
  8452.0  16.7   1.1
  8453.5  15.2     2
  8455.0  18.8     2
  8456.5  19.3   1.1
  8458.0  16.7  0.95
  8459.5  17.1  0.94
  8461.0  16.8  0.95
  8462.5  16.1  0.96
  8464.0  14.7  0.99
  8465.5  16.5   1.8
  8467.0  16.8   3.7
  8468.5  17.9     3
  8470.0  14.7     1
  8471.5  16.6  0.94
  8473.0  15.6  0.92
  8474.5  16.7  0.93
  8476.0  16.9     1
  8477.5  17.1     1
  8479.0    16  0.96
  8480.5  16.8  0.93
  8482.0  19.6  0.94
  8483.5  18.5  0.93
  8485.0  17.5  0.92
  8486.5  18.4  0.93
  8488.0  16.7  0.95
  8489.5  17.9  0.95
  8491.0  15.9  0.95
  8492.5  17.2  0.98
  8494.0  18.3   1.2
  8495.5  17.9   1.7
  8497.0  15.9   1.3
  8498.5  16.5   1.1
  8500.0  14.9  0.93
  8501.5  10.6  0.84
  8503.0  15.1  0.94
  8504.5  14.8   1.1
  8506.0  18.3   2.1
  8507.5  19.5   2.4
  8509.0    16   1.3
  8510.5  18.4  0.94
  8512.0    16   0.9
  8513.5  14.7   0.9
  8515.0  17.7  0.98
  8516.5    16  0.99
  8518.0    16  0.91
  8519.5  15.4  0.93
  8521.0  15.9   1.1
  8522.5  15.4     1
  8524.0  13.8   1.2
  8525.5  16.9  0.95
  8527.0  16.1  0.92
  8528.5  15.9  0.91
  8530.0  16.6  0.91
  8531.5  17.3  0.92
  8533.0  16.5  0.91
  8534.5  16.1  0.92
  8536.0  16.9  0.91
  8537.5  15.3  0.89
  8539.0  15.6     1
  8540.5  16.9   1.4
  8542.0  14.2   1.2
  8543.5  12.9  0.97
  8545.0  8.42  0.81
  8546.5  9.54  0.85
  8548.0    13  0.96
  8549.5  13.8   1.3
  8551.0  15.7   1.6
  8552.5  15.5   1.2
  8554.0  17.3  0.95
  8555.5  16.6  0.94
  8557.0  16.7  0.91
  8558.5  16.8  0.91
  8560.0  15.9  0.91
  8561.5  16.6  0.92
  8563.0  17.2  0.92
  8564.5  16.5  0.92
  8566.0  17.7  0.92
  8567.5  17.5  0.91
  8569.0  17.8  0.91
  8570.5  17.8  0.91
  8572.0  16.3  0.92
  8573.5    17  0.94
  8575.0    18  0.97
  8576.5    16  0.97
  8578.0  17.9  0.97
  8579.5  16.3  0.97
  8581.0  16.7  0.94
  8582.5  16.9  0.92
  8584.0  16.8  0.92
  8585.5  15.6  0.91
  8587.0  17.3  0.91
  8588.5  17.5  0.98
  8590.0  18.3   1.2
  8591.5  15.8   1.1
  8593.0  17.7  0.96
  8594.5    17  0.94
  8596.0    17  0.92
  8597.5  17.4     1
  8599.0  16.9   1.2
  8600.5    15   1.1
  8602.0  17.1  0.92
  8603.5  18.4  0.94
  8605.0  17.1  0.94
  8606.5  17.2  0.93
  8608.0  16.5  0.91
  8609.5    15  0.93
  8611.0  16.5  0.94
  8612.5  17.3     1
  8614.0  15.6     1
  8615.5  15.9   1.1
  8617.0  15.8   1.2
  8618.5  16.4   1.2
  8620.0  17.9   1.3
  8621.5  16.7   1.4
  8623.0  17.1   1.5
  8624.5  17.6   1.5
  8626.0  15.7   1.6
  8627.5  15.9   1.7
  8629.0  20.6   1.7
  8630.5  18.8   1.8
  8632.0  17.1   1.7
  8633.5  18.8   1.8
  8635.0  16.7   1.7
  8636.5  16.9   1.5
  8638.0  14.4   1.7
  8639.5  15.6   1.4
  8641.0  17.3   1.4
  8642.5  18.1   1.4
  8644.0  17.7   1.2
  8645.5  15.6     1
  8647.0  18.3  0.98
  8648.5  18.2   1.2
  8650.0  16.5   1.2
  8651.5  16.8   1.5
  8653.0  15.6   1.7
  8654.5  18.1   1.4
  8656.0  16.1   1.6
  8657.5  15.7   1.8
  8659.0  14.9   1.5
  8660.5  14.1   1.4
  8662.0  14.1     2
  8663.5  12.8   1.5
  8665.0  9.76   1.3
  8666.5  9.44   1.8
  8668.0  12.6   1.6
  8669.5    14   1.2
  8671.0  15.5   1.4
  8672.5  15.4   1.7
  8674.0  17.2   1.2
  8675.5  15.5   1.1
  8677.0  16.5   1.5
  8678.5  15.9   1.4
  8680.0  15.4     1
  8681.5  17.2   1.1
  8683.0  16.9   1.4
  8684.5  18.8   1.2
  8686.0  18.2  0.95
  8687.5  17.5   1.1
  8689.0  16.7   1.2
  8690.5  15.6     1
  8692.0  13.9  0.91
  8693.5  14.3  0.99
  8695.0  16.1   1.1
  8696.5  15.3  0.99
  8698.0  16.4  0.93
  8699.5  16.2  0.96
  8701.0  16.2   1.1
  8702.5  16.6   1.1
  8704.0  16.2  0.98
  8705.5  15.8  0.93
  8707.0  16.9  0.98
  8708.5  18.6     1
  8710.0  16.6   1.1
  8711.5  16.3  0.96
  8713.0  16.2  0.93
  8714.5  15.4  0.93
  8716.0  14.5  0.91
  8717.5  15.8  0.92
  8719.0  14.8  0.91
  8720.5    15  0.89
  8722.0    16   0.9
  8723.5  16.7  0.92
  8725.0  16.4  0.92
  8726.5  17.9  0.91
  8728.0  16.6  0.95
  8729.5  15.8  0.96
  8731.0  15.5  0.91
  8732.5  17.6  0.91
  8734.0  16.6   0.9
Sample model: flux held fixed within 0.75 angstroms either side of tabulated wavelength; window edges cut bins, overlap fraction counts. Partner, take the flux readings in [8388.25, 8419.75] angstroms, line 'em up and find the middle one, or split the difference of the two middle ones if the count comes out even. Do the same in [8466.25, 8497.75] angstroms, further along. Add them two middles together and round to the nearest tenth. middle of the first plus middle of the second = 34.2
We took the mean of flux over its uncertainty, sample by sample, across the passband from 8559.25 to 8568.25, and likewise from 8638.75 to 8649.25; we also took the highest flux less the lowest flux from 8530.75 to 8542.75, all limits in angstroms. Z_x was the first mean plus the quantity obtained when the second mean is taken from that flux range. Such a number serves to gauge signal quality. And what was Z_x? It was 7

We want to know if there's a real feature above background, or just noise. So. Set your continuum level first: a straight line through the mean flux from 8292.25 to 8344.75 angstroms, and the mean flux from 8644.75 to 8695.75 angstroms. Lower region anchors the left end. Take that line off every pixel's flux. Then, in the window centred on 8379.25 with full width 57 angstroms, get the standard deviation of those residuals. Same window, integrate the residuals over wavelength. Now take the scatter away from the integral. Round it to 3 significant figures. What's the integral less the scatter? 10.3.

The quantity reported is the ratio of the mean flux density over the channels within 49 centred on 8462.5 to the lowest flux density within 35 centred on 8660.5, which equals 1.78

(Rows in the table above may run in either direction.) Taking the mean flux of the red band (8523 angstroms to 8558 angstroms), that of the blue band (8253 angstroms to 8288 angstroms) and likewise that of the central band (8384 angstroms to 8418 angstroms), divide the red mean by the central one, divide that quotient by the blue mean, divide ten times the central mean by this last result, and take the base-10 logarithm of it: 3.54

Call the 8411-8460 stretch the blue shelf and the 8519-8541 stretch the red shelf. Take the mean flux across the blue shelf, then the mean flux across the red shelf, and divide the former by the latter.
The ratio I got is 1.04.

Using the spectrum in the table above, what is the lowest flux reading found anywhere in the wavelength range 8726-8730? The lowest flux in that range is 15.8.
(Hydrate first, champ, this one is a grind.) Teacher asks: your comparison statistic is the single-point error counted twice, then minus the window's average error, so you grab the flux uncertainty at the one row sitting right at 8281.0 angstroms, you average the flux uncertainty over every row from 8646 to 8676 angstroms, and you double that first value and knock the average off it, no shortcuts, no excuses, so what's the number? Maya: 1.95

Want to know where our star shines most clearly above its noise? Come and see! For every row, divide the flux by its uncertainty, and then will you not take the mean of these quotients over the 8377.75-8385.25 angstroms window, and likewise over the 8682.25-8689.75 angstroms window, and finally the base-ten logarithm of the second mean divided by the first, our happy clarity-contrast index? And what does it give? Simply 0.033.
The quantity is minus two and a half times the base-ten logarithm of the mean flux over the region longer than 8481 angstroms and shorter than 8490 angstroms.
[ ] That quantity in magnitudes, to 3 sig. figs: -3.14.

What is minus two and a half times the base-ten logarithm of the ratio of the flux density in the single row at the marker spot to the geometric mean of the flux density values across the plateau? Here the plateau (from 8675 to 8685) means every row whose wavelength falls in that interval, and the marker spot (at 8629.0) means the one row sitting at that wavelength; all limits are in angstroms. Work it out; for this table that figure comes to -0.24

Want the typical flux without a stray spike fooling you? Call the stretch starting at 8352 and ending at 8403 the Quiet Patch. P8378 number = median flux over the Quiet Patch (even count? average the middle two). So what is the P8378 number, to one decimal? 17.2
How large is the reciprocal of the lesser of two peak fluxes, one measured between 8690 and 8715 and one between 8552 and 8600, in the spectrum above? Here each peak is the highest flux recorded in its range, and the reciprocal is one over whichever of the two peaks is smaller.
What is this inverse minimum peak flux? 0.0546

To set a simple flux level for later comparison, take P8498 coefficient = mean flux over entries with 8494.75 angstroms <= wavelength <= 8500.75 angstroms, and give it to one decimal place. 16.3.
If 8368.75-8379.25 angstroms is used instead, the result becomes 17.2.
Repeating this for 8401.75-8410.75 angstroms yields 18.1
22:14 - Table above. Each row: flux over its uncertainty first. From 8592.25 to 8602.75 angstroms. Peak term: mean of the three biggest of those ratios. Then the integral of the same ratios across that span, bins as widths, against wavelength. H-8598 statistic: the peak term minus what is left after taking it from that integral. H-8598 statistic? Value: -141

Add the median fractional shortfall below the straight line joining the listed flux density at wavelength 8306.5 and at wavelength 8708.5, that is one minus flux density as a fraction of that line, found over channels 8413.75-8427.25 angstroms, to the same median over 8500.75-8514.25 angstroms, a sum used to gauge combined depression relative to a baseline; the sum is 0.10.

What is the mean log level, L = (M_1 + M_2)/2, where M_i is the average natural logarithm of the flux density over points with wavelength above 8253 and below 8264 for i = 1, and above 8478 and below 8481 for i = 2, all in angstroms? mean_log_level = 2.83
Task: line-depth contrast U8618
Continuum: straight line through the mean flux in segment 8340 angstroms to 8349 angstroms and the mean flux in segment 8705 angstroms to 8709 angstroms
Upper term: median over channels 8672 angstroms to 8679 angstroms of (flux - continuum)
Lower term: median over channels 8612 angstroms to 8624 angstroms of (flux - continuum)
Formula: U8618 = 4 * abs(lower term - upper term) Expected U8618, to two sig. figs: 2.3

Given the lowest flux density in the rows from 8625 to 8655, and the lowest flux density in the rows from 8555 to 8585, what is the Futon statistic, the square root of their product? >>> 15.1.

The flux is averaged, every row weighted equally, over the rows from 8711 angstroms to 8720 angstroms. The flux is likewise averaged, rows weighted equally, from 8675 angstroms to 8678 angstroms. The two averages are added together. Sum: 31.5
